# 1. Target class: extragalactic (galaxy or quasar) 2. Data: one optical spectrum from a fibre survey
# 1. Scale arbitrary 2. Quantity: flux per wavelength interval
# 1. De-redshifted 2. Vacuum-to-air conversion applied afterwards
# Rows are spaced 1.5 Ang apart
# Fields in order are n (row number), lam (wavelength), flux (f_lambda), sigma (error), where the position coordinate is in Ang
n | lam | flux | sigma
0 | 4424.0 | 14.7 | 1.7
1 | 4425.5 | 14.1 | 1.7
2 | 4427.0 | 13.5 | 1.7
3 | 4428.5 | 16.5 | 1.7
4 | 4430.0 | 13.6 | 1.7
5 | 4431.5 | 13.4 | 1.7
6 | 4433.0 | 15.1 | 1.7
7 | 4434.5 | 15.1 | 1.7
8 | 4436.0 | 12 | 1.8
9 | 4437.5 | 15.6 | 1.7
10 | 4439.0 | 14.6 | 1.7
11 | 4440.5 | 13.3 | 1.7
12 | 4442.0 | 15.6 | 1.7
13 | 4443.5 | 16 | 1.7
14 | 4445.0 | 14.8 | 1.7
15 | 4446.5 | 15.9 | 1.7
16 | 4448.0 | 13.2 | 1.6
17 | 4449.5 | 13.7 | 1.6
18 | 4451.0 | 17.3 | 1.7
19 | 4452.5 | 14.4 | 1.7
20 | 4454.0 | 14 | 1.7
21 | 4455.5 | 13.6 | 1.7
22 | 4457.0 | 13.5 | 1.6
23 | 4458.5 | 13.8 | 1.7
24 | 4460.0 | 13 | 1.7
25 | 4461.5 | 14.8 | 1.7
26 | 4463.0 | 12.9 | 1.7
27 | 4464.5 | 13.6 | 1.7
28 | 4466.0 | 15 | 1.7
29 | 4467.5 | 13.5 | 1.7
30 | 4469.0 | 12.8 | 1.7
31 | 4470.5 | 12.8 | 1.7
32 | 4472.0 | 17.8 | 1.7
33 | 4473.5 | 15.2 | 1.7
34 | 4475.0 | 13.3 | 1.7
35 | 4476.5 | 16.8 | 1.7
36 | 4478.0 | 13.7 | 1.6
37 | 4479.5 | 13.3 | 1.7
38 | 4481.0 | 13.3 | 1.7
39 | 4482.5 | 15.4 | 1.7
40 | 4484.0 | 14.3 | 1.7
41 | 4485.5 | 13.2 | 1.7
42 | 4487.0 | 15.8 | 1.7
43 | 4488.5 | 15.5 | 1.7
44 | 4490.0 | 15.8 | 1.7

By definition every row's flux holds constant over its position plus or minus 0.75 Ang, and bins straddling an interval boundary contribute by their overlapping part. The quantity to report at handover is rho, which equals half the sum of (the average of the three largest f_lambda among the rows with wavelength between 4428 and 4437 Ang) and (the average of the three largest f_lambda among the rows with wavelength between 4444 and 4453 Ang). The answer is 15.8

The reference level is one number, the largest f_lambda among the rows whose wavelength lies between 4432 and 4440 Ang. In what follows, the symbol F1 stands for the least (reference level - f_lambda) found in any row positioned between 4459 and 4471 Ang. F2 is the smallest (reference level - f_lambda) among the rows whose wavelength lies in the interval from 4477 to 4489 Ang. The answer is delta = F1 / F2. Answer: -3.0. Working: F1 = 0.6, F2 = -0.2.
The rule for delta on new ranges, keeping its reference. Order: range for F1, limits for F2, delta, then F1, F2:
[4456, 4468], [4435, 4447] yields -1.5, 0.6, -0.4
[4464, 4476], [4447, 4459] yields 1.3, -2.2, -1.7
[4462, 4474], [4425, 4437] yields 2.4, -2.2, -0.9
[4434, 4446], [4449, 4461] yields 0.2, -0.4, -1.7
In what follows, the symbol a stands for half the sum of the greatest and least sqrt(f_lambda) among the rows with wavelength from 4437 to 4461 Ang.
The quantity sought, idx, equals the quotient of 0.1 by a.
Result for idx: 0.0258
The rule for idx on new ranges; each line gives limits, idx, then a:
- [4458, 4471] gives 0.0268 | 3.73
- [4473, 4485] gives 0.0258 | 3.87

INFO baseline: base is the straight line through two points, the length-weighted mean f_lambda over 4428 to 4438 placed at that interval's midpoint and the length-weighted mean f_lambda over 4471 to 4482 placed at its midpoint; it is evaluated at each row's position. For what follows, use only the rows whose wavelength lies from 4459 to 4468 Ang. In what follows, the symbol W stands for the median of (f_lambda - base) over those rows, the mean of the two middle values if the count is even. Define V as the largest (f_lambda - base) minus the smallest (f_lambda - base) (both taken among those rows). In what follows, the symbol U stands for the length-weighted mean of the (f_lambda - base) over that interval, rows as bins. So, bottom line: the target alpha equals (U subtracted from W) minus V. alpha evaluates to -2.4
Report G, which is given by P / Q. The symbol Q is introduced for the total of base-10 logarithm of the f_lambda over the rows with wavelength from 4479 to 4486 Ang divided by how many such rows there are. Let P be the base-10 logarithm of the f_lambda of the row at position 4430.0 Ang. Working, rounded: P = 1.13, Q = 1.14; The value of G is 0.99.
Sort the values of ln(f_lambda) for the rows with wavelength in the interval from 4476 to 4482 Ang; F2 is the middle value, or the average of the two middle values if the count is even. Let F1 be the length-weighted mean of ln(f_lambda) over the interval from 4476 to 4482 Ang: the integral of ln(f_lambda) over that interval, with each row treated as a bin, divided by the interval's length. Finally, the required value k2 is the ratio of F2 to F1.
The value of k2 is 0.98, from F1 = 2.65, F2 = 2.60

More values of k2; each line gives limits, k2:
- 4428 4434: 0.99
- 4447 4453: 0.98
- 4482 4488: 1.00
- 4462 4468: 0.99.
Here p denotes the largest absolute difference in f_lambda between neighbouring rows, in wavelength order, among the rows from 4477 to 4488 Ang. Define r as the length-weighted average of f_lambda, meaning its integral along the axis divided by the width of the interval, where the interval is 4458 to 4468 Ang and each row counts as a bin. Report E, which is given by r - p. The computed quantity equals 11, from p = 2.6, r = 13.8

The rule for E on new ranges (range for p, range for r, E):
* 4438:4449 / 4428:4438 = 12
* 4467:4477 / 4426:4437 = 9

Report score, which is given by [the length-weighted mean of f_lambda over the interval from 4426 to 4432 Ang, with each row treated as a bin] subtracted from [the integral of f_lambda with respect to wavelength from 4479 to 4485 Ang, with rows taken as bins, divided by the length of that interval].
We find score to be -0.21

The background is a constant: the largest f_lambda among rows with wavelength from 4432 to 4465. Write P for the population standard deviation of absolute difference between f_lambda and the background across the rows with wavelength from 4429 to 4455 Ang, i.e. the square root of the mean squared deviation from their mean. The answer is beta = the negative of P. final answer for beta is -1.27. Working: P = 1.27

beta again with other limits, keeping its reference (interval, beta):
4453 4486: -1.15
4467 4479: -1.57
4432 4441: -1.25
